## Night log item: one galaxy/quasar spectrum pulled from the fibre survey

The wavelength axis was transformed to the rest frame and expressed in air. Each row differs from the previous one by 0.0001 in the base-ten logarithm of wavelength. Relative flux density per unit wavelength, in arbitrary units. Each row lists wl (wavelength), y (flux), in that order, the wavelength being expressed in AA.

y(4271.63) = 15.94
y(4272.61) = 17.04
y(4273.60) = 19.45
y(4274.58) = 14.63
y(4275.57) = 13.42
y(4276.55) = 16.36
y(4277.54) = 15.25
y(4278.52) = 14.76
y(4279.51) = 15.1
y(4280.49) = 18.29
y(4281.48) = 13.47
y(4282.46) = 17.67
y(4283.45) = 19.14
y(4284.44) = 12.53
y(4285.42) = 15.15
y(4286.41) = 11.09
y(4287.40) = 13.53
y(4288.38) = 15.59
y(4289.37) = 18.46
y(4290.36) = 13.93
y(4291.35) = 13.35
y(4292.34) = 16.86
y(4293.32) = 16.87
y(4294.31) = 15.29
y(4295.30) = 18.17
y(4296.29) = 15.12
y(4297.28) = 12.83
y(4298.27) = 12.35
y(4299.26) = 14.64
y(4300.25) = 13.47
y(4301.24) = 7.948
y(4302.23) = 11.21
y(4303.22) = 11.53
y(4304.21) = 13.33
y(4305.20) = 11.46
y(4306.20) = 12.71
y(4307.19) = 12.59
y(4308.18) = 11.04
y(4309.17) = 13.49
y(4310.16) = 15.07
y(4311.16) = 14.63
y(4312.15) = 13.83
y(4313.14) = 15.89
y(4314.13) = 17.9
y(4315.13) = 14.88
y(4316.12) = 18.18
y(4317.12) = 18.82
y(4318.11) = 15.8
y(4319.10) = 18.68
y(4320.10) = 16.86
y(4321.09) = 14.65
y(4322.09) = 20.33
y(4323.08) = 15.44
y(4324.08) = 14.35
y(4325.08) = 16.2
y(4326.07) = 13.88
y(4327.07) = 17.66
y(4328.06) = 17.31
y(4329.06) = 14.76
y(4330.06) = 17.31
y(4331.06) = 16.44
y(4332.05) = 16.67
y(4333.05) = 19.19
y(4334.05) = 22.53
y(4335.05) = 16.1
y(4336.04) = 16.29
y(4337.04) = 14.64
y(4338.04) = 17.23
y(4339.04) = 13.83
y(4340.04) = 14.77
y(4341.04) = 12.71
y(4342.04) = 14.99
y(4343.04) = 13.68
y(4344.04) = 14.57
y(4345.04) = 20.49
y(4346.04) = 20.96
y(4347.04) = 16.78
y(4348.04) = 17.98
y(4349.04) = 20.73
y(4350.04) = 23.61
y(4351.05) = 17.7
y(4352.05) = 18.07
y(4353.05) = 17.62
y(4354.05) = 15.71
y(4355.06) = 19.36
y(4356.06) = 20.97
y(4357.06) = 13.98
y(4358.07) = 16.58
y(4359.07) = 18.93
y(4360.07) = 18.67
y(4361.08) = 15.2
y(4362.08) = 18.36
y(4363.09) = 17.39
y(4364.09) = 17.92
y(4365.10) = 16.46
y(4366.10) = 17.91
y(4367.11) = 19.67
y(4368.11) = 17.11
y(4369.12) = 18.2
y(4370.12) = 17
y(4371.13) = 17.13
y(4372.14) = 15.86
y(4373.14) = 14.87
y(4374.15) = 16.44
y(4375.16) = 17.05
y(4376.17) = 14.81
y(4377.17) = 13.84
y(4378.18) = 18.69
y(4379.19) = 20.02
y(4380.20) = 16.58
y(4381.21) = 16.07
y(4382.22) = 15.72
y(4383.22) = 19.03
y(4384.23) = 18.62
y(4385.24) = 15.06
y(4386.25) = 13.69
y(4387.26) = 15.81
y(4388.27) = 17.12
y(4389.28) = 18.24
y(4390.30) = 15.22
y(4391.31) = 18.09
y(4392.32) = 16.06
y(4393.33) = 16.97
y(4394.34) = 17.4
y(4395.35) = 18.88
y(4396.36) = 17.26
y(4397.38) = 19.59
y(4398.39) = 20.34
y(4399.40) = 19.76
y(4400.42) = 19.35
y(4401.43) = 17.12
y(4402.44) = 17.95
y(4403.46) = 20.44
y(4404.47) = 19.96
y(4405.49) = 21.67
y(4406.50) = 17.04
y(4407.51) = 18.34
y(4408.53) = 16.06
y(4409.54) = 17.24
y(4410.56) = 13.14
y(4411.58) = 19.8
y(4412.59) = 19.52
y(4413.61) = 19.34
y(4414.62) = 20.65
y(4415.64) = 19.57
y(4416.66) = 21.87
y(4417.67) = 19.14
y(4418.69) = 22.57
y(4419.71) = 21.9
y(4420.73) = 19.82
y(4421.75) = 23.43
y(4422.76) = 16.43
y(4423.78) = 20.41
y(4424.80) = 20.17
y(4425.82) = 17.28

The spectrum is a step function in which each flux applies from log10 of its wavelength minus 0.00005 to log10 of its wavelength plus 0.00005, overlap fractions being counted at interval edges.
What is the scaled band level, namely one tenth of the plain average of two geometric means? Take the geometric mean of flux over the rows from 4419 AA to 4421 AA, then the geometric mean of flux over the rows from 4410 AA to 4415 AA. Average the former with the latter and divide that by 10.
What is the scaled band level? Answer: 1.95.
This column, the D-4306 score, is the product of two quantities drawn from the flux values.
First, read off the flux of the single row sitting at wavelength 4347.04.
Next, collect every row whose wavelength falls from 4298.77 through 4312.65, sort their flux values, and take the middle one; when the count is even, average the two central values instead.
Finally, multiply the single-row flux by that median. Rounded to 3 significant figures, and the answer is 218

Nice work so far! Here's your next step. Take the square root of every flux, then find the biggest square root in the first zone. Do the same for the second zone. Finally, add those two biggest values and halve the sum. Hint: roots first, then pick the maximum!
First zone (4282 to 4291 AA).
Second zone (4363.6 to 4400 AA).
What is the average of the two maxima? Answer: 4.44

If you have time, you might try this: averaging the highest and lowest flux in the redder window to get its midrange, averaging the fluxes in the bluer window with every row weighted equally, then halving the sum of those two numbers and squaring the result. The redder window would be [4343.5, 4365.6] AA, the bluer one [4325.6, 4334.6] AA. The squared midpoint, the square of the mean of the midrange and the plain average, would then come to 326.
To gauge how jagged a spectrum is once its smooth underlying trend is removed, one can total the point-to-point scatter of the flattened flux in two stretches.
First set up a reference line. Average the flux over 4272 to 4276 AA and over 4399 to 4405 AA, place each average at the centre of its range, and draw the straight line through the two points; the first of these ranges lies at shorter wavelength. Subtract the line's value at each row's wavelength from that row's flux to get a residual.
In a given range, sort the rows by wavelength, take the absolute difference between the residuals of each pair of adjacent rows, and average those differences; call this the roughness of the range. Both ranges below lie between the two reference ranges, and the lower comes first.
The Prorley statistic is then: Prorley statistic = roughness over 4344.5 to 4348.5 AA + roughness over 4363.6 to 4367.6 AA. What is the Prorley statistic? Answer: 3.5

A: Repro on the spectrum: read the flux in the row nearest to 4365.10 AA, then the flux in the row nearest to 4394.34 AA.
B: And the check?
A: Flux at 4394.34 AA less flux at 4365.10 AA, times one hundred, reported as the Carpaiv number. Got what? 94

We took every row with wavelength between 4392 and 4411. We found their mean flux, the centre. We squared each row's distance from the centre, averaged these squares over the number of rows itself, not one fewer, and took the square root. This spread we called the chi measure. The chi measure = 1.95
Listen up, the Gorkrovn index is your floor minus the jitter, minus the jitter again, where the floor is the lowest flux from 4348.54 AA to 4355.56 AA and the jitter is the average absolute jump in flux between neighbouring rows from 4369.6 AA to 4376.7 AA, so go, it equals 13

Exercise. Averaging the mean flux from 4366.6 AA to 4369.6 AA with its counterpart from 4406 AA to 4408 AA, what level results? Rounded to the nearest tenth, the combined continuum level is 18.0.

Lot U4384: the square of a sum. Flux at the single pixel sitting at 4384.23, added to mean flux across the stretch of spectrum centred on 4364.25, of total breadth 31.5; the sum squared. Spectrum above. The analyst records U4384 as 1312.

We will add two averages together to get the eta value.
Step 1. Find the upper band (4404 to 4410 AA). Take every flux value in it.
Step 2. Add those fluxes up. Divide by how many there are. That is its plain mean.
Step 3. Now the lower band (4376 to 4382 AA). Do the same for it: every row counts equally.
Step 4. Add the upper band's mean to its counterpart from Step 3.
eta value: 35.1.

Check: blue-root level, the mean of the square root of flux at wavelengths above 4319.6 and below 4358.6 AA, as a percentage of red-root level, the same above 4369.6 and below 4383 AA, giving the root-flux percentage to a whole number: 101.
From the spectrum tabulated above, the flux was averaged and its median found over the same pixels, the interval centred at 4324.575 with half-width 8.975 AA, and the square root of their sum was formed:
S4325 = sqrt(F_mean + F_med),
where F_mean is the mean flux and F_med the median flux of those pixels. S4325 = 5.79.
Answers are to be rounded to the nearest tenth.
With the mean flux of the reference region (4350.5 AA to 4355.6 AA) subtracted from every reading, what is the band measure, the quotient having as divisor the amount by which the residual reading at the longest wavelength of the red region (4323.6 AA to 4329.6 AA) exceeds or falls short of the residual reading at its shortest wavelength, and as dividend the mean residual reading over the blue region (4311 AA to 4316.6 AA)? -4.4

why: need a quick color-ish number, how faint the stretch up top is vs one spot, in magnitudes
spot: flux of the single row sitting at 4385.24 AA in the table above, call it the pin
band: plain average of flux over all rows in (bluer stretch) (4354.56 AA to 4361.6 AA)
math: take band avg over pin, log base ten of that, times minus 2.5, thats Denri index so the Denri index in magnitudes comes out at -0.17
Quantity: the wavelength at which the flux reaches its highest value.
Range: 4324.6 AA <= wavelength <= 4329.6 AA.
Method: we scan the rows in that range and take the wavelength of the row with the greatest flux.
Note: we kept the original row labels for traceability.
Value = 4327.07 AA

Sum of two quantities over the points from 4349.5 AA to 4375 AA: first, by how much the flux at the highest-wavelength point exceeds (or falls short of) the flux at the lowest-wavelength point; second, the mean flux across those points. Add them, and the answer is 10.5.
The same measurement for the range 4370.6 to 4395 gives 16.9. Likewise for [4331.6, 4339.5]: 14.2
